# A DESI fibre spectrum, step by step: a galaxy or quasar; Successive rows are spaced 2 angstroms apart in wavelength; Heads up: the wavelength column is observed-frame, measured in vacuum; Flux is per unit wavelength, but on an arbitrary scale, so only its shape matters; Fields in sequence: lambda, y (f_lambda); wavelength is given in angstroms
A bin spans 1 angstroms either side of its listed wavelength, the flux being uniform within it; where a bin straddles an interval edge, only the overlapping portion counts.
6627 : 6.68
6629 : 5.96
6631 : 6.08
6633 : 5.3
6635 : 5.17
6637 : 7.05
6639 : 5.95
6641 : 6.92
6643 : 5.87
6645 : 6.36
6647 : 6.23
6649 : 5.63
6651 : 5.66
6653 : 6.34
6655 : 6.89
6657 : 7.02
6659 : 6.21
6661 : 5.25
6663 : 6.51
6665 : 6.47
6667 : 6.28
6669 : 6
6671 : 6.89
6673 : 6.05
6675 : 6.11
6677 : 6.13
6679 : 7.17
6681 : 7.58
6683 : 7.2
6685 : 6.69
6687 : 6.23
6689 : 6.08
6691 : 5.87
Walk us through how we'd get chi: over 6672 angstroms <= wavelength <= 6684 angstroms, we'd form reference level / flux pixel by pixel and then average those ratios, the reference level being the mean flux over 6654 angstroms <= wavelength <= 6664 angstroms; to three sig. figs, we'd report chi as 0.959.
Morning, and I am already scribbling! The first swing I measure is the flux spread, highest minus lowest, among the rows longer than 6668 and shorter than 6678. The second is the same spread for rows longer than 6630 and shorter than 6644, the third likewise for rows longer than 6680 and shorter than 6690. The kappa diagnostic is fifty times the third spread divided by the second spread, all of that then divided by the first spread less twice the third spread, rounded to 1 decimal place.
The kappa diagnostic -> -18.9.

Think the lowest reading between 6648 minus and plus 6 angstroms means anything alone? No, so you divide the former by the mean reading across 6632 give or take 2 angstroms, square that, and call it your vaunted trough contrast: 0.98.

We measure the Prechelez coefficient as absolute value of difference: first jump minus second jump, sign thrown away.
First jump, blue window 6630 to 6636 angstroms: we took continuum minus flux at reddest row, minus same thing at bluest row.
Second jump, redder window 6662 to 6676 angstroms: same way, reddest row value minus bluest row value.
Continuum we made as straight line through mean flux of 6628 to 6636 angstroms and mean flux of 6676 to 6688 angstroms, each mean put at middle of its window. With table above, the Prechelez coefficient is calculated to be 0.32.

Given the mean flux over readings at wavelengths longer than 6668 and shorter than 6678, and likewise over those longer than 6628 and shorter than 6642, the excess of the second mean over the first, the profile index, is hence -0.17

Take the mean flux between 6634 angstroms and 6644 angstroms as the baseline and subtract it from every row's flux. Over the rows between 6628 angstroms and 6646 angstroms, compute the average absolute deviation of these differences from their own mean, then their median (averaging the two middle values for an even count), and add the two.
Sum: 0.24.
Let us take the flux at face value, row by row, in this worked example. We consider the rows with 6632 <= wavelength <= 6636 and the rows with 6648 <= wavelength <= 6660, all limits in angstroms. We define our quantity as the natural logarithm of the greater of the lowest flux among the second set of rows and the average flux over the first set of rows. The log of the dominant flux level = 1.73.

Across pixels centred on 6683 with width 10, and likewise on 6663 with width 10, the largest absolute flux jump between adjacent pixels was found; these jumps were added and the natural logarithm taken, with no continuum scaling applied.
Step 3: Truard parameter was 0.6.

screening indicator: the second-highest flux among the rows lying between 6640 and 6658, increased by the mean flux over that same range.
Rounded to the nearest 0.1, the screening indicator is 13.2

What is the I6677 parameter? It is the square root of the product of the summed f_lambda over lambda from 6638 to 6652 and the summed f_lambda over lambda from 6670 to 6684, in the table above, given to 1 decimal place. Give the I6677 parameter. 44.8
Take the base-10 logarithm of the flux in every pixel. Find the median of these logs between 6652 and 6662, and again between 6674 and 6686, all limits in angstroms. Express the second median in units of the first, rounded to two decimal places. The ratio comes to 1.05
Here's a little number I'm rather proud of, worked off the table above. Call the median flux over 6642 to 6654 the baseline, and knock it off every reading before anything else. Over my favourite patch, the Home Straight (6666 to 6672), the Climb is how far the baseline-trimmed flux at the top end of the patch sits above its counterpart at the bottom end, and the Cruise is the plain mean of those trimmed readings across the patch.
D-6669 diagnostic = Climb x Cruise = 0.21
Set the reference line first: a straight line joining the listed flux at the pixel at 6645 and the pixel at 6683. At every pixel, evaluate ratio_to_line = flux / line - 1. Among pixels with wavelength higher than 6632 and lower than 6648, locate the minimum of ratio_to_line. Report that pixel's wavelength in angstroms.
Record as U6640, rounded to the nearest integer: 6635 angstroms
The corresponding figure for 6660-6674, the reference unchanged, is 6661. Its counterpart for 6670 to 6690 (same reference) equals 6689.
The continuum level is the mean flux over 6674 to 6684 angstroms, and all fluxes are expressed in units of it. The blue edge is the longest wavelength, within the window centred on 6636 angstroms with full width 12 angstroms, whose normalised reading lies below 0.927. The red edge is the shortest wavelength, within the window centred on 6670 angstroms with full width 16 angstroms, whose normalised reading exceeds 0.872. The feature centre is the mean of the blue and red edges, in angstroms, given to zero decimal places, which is 6651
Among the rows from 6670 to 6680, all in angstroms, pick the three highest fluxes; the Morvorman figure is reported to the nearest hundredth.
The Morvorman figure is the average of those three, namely 6.73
